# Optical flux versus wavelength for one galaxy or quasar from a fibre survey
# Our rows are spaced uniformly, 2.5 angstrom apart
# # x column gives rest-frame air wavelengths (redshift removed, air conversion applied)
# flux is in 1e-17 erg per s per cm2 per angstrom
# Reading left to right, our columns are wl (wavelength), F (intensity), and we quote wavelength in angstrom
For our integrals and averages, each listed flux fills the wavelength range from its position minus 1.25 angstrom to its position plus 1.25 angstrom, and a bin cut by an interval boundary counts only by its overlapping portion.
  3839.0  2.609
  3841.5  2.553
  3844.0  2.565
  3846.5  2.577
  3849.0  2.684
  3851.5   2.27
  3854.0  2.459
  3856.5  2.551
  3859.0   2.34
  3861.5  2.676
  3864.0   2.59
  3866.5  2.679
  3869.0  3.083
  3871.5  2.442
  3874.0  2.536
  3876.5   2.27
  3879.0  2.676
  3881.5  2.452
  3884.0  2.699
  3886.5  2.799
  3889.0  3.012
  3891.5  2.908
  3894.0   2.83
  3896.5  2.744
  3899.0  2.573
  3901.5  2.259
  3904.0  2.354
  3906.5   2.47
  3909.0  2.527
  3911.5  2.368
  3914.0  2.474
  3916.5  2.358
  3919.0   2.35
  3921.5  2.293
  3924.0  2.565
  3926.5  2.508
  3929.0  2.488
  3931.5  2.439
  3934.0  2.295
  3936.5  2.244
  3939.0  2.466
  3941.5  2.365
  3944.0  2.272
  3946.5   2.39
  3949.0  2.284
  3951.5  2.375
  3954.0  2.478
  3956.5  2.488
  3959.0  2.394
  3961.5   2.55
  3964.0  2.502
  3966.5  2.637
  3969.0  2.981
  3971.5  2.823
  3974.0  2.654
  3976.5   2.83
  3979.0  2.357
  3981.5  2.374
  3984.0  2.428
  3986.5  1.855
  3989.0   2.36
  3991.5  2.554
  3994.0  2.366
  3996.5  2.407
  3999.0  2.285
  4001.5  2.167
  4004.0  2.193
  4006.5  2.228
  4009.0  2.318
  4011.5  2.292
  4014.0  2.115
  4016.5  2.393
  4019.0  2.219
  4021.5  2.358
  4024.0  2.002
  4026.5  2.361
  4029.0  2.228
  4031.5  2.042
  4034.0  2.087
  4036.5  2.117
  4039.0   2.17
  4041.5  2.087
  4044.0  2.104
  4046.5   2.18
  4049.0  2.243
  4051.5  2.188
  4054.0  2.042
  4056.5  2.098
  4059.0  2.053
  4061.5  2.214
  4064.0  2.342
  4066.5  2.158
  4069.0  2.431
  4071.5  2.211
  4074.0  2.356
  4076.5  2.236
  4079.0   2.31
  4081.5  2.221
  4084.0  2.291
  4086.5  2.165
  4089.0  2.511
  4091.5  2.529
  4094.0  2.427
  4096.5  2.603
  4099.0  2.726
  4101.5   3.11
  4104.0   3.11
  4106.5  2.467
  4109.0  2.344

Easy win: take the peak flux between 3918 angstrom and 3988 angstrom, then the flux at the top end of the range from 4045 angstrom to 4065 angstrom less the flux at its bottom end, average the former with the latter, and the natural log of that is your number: 0.45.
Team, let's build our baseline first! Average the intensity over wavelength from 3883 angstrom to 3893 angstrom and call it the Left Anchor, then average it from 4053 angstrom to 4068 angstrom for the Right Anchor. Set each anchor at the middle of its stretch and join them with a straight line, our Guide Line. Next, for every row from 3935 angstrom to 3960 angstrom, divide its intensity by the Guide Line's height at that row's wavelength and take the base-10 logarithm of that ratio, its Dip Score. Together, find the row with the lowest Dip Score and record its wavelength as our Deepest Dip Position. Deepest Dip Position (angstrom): 3936.5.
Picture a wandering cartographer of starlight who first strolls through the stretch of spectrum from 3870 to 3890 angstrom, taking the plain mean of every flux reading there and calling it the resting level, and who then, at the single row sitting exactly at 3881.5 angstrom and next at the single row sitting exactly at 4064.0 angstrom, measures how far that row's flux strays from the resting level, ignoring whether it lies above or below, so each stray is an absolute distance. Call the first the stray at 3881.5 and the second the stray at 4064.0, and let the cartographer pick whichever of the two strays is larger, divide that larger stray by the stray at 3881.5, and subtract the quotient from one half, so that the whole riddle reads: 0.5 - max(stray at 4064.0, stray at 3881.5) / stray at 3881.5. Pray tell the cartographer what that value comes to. -1.2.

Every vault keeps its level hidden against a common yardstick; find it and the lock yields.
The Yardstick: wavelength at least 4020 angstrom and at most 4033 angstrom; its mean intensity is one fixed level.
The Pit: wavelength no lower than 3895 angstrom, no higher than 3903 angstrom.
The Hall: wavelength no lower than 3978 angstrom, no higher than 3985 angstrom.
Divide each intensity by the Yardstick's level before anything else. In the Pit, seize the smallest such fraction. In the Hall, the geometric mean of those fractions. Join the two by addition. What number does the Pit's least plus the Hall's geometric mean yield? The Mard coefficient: 2.11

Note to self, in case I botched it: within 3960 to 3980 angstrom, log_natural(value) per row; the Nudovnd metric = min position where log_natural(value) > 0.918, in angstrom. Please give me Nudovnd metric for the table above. 3961.5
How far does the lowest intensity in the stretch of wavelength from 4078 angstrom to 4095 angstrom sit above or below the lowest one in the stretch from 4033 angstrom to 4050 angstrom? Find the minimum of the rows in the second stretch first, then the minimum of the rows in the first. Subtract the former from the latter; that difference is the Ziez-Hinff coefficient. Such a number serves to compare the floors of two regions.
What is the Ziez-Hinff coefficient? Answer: 0.08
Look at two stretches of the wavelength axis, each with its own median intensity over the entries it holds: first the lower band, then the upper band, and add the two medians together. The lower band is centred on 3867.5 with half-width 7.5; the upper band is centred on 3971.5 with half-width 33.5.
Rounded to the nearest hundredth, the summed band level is 5.03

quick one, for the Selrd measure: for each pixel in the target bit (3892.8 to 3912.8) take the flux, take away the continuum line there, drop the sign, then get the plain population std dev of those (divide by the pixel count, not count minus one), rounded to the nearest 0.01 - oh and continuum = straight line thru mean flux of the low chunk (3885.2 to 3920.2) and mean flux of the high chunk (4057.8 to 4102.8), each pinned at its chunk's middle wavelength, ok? 0.10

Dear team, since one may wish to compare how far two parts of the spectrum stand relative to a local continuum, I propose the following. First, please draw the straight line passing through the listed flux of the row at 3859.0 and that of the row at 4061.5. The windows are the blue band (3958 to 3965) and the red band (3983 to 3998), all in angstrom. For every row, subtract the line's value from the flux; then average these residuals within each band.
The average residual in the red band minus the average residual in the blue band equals -0.14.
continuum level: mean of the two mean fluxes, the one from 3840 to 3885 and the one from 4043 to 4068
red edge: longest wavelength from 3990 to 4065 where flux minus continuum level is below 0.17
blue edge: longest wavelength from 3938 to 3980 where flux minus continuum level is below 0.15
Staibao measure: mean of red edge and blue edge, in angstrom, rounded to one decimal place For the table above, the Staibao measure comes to 4021.5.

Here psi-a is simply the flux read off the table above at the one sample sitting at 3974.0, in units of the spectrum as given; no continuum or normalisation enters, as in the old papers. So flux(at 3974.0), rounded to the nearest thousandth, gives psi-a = 2.654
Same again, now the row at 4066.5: 2.158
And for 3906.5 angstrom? 2.470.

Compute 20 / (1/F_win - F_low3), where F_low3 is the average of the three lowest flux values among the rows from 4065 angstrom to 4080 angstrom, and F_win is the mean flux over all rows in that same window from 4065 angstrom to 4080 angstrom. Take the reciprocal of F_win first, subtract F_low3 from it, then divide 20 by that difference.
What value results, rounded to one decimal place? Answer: -11.3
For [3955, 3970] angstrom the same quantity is -9.6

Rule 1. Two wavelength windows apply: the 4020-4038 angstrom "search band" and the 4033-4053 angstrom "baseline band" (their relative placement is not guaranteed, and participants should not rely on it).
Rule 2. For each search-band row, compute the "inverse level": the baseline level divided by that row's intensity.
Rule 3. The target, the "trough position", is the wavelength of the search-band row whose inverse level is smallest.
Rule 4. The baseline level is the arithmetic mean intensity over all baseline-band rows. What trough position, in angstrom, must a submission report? 4026.5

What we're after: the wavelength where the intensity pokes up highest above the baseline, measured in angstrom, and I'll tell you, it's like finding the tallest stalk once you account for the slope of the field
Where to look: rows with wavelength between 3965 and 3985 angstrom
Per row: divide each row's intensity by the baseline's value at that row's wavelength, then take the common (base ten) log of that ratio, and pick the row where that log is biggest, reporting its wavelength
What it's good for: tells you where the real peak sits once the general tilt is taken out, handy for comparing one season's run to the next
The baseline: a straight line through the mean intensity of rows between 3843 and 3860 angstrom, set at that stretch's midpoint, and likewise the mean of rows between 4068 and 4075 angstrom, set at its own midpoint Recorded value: 3969.0 angstrom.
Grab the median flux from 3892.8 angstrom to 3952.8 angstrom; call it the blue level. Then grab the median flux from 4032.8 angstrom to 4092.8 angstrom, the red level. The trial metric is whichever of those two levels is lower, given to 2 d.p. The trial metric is 2.20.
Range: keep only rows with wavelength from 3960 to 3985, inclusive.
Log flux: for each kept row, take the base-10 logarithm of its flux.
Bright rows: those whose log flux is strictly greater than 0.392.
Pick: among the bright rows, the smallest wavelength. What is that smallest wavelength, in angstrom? 3961.5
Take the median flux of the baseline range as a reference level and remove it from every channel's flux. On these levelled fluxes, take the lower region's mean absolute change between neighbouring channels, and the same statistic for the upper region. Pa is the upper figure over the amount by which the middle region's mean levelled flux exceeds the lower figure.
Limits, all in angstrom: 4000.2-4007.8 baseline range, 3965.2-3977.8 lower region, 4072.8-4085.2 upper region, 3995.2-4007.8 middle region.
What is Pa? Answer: -0.6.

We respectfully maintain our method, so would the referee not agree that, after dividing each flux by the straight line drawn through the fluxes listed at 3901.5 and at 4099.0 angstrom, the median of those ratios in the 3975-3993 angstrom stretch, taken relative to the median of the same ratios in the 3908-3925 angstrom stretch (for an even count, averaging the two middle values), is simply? 0.93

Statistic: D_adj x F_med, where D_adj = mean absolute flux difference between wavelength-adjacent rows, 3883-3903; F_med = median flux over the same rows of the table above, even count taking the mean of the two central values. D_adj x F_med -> 0.42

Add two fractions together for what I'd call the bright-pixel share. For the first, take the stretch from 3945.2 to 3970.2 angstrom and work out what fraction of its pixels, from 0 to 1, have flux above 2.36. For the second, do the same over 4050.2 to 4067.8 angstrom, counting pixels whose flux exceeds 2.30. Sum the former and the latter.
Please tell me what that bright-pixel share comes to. 1.0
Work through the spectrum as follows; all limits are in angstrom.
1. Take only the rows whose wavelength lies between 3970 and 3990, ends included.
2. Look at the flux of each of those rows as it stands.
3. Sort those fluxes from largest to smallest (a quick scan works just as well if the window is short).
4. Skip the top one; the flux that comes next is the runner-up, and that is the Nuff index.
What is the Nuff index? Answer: 2.823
